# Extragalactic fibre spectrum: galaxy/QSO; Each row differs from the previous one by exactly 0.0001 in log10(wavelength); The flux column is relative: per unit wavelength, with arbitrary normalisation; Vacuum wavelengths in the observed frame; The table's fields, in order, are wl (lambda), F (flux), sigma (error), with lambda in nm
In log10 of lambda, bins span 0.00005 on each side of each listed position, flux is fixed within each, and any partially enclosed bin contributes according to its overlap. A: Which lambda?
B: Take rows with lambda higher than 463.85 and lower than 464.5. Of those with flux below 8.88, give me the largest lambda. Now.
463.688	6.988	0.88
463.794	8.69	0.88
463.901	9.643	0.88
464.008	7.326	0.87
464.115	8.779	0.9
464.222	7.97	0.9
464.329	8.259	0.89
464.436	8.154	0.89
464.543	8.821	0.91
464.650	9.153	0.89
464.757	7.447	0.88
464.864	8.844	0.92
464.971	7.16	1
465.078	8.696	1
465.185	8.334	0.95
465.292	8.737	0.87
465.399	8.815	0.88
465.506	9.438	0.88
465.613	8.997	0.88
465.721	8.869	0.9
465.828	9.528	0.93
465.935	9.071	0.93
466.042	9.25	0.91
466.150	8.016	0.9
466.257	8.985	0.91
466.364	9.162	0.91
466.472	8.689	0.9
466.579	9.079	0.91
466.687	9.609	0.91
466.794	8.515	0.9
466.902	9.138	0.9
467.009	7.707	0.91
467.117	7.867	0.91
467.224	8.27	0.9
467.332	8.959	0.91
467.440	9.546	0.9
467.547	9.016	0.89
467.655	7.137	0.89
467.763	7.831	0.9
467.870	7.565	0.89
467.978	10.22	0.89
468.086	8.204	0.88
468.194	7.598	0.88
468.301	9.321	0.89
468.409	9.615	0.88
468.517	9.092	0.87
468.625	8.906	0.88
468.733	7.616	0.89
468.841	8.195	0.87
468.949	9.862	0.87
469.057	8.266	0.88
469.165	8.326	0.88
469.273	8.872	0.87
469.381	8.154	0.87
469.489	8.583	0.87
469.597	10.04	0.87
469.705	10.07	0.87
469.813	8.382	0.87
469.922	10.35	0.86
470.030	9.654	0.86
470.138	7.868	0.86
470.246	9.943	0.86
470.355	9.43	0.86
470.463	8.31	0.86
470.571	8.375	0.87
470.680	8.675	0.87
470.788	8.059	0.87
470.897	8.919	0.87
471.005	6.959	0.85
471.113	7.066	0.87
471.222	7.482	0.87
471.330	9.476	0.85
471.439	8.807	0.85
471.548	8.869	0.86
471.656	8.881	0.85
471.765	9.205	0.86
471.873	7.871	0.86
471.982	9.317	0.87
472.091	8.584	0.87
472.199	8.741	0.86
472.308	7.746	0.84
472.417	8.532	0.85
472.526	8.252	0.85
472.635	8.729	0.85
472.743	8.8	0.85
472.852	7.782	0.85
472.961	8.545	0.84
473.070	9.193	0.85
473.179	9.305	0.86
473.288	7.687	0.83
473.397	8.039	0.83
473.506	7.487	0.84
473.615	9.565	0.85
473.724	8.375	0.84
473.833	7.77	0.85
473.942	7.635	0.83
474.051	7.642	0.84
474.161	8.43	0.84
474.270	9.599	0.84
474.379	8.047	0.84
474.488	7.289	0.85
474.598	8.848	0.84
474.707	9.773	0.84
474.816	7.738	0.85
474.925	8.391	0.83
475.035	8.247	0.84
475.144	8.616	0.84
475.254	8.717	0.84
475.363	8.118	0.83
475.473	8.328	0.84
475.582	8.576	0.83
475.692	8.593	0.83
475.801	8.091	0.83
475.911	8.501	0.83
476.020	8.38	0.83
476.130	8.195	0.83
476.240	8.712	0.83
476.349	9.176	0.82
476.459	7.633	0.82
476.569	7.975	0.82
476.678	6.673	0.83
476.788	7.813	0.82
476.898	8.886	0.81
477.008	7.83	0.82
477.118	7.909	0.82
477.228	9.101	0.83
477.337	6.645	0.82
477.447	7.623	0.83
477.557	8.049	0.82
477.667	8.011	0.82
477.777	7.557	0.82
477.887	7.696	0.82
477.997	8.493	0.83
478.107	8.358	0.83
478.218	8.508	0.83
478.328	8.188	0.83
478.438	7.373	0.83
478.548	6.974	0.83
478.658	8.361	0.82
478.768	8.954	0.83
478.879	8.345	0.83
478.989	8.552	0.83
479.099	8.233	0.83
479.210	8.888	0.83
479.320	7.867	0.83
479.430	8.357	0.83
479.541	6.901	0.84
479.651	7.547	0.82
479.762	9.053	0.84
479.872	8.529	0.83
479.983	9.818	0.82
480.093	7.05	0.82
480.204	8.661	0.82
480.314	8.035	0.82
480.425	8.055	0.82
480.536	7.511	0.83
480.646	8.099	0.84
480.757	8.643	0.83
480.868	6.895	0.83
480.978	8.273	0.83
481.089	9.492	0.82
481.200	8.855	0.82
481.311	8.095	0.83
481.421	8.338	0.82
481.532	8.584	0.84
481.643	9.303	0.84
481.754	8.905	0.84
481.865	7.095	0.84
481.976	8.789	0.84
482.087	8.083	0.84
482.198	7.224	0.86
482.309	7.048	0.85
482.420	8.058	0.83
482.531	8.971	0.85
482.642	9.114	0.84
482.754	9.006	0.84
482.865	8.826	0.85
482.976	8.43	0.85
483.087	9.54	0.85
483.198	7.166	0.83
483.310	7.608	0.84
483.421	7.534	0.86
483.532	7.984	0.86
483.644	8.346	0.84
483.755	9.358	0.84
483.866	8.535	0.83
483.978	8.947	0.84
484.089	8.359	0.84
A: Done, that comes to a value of 464.436 nm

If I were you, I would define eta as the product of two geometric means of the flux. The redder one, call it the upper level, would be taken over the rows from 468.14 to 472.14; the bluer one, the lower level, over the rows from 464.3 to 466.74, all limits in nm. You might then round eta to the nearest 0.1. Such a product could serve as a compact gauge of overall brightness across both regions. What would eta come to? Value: 75.8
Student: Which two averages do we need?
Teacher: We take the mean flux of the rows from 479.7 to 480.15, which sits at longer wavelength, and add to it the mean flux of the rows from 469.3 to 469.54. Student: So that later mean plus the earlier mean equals 17.0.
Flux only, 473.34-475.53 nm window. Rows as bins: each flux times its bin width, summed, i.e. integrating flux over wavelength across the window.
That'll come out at 18.2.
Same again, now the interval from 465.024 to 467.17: 18.9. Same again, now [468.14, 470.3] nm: 19.3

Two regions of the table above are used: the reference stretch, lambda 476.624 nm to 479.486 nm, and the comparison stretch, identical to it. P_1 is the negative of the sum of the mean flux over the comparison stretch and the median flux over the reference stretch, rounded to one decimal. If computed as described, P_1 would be -16.2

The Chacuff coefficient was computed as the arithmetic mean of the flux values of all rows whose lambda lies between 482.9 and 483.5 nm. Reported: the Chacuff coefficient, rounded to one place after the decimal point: 8.1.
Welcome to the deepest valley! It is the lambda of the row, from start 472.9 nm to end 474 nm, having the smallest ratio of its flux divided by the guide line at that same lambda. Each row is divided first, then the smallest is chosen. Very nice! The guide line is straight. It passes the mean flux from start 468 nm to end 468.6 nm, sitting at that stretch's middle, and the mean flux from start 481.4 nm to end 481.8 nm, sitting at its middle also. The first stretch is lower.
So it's 473.506 nm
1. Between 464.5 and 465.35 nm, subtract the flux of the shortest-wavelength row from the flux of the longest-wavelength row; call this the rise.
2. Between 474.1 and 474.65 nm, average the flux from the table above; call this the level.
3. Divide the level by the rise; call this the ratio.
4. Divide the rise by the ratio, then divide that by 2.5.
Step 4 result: 0.00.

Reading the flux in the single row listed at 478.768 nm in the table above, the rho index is 8.954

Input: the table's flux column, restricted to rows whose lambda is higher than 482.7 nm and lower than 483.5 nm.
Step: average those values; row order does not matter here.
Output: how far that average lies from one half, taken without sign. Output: 7.8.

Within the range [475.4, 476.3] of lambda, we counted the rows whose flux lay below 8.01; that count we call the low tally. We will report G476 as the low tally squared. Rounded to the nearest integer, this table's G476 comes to 0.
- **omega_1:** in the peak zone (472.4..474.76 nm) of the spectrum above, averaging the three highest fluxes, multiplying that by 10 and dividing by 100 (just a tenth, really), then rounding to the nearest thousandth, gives 0.965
